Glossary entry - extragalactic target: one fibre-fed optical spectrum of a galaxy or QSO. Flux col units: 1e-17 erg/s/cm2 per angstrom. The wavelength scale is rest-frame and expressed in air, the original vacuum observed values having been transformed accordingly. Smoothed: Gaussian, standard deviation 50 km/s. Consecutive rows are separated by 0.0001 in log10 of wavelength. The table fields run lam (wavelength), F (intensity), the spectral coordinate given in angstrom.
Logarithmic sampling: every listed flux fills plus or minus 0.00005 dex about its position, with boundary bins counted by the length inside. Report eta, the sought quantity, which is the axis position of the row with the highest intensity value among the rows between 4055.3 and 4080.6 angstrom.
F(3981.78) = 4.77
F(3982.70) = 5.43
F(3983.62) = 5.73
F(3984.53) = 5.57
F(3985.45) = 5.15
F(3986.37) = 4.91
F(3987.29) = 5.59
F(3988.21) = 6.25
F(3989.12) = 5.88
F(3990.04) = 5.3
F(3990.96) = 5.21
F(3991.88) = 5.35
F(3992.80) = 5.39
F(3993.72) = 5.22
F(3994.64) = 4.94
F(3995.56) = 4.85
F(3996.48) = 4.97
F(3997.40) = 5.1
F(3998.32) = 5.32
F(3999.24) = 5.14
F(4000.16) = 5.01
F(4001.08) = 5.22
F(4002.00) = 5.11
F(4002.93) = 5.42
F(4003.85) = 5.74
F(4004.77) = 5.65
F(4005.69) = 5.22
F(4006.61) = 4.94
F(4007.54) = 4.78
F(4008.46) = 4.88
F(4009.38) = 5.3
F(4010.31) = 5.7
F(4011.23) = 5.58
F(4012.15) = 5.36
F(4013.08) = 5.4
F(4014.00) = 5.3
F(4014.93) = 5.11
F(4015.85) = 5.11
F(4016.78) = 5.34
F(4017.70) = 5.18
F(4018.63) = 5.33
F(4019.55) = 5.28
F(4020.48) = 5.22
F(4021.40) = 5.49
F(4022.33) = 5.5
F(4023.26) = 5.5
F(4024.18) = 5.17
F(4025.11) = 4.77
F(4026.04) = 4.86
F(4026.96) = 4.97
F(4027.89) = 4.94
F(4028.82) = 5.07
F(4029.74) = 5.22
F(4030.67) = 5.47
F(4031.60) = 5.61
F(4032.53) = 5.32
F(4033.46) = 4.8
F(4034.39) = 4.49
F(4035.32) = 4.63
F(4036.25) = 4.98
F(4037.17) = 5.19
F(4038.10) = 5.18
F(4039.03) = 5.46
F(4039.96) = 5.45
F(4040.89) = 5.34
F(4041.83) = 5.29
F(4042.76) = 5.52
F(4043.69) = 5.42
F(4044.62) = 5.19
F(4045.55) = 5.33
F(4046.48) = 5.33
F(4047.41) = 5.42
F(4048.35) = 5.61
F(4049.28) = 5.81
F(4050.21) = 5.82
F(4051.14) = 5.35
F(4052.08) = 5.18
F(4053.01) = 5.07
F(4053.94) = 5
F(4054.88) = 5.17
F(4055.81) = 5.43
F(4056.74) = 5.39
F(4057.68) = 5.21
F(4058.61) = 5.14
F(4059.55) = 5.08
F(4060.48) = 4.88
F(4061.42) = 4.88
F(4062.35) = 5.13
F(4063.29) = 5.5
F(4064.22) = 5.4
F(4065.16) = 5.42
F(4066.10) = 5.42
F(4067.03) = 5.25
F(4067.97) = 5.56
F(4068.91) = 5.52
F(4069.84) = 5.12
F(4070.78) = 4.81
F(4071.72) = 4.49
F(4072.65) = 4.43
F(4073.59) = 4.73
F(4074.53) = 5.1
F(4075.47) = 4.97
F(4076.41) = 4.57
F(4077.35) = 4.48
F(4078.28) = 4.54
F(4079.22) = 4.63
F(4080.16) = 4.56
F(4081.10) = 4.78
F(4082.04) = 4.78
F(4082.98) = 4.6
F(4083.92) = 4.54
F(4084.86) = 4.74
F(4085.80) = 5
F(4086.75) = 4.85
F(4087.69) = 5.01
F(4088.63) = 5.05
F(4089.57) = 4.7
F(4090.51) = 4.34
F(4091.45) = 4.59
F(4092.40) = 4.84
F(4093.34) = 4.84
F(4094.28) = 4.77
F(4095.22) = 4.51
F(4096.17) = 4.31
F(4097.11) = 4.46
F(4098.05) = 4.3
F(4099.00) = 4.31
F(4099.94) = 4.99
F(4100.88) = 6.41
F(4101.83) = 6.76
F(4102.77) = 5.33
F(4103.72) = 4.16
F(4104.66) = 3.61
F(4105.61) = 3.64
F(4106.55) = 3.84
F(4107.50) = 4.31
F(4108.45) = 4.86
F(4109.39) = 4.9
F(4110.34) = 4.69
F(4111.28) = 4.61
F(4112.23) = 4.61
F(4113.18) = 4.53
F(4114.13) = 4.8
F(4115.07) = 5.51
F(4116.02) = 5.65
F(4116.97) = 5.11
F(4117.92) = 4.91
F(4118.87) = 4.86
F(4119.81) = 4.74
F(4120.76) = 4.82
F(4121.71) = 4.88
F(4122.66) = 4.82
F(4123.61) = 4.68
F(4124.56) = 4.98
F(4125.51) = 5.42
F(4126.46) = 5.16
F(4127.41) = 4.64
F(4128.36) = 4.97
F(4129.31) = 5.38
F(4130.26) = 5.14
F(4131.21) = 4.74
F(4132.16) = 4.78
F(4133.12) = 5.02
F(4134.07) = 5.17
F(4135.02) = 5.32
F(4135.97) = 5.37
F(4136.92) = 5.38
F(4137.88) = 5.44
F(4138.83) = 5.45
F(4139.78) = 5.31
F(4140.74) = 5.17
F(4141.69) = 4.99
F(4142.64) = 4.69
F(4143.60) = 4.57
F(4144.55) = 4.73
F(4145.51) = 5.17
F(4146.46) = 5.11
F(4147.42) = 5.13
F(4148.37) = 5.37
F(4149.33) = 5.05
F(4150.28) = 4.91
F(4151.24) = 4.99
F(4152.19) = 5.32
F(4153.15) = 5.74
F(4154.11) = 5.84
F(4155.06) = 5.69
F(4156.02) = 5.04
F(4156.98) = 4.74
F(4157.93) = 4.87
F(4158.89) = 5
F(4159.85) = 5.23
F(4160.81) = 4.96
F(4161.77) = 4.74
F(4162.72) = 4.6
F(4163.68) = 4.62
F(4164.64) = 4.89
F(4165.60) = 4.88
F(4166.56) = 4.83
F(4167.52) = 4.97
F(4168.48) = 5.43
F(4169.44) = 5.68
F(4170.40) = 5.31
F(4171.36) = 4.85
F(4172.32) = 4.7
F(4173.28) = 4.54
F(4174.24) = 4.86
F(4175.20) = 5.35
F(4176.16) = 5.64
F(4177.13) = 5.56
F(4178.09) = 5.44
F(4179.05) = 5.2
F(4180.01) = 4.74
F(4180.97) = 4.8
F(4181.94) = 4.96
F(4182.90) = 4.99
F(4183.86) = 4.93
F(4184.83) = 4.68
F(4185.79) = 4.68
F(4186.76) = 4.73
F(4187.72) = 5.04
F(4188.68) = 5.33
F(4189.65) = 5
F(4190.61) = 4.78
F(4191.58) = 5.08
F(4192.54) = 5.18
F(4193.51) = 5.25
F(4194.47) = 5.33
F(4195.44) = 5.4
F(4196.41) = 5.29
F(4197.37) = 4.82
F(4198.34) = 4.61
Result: 4067.97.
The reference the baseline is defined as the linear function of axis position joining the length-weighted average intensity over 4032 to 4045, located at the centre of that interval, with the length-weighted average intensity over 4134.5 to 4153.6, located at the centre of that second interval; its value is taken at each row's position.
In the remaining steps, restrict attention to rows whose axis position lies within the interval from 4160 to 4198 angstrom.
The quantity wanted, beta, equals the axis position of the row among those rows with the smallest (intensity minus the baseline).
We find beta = 4173.28 angstrom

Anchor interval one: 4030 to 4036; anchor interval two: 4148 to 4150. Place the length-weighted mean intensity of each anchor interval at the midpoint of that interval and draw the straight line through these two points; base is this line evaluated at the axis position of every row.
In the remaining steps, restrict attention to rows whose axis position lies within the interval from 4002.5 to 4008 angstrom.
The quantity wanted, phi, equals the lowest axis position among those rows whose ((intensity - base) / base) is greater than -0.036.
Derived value 4002.93 angstrom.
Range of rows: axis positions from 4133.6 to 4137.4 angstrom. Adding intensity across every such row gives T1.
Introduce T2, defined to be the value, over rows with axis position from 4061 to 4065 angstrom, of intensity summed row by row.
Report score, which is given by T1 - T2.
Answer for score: 0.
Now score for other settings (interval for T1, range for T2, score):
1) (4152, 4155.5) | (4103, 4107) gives 7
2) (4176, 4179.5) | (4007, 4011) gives 1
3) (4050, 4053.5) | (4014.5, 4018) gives 1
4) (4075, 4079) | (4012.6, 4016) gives -2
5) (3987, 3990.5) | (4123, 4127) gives 3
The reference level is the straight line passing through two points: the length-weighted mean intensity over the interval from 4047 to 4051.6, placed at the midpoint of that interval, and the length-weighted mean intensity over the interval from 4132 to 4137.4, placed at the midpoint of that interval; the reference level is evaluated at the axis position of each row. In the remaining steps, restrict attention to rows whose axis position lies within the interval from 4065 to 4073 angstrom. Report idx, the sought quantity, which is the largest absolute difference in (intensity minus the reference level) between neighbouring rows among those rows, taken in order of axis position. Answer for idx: 0.40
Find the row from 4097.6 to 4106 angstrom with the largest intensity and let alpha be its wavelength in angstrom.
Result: 4101.83 angstrom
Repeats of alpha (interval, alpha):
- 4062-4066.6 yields 4063.29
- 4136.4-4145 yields 4138.83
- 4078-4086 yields 4085.80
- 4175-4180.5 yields 4176.16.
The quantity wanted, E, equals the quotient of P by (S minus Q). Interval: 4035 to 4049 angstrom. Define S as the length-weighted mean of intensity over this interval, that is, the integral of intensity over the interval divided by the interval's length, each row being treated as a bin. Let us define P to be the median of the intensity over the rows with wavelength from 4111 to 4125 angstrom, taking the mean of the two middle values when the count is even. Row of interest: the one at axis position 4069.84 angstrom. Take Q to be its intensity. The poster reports 26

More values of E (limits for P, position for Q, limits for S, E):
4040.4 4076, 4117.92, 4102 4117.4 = -22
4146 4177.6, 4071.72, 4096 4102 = 9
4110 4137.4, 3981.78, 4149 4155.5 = 8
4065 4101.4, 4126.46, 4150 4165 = -57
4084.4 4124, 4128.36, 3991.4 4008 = 22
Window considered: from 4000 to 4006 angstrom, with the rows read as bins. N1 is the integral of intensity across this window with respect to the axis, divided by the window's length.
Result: 5.36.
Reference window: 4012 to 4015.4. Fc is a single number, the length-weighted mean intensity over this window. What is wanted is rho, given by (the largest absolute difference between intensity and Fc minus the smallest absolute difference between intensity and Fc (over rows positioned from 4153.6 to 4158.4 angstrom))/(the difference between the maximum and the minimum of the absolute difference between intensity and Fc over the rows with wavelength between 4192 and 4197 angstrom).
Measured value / 2.89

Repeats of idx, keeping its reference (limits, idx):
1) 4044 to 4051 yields 0.20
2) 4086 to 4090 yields 0.35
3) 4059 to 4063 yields 0.25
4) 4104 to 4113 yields 0.55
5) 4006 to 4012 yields 0.42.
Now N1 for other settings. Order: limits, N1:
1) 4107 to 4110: 4.67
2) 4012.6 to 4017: 5.24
